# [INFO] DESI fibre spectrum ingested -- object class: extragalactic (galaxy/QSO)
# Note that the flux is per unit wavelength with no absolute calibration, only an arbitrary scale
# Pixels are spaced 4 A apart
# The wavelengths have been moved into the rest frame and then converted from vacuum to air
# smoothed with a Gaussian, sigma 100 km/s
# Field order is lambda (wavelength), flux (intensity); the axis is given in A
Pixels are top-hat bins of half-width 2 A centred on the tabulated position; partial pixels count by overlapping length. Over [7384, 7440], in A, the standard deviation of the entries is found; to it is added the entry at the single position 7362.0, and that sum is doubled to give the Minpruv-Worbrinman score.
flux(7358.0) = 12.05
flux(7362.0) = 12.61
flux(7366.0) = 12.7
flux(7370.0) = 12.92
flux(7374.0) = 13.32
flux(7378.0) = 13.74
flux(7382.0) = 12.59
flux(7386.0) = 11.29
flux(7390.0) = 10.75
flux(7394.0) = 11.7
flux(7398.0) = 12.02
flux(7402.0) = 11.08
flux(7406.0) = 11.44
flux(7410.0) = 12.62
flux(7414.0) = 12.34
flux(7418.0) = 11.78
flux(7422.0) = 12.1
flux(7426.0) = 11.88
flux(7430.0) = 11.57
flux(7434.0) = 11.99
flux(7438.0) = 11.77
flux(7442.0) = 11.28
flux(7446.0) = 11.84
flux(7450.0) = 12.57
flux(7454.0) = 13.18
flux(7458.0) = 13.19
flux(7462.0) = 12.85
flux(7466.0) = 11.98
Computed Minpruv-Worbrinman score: 26.2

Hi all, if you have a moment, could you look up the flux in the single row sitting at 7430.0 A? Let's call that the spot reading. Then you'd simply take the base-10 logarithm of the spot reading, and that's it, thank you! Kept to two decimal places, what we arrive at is 1.06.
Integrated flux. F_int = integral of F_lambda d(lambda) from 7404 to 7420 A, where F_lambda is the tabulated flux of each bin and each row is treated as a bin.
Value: 193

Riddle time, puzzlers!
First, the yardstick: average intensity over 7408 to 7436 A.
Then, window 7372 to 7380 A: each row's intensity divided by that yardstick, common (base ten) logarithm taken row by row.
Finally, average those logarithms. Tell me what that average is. 0.05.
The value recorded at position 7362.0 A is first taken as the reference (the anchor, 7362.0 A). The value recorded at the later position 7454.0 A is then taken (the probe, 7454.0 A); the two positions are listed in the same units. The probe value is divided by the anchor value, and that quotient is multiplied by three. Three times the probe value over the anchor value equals 3.14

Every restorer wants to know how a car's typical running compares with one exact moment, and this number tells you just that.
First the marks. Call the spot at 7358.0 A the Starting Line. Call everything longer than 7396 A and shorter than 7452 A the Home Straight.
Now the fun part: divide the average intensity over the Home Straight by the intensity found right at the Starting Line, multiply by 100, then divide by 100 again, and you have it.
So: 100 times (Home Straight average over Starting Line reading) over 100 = 0.99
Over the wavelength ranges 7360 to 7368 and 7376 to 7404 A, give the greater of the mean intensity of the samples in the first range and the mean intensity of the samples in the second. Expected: 12.7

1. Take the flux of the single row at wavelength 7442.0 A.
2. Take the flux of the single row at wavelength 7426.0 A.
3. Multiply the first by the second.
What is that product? 134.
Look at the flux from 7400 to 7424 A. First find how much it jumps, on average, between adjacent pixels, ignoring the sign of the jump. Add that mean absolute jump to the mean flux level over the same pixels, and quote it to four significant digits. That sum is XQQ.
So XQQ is 12.43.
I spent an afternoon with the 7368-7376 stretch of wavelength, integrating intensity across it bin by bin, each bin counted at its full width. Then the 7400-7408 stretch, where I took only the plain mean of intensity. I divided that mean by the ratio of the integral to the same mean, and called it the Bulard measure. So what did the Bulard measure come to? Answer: 1.21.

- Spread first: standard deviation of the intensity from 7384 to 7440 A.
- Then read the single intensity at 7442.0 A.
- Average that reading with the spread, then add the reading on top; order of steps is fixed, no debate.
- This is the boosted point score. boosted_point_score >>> 17.2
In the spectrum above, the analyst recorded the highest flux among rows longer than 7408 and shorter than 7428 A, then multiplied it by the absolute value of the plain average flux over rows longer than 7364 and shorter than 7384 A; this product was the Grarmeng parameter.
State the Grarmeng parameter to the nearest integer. 165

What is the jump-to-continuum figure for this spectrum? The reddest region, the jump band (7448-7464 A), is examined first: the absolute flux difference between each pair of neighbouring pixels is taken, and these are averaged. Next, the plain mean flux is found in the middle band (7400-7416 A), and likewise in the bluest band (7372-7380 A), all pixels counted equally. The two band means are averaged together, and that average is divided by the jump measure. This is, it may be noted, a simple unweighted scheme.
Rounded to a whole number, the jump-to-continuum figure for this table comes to 40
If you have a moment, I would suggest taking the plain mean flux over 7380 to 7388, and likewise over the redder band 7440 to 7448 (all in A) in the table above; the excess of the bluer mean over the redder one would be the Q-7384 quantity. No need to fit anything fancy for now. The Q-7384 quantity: 0.4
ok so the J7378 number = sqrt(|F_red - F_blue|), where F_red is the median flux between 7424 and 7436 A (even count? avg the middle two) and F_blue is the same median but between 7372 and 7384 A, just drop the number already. 1.2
